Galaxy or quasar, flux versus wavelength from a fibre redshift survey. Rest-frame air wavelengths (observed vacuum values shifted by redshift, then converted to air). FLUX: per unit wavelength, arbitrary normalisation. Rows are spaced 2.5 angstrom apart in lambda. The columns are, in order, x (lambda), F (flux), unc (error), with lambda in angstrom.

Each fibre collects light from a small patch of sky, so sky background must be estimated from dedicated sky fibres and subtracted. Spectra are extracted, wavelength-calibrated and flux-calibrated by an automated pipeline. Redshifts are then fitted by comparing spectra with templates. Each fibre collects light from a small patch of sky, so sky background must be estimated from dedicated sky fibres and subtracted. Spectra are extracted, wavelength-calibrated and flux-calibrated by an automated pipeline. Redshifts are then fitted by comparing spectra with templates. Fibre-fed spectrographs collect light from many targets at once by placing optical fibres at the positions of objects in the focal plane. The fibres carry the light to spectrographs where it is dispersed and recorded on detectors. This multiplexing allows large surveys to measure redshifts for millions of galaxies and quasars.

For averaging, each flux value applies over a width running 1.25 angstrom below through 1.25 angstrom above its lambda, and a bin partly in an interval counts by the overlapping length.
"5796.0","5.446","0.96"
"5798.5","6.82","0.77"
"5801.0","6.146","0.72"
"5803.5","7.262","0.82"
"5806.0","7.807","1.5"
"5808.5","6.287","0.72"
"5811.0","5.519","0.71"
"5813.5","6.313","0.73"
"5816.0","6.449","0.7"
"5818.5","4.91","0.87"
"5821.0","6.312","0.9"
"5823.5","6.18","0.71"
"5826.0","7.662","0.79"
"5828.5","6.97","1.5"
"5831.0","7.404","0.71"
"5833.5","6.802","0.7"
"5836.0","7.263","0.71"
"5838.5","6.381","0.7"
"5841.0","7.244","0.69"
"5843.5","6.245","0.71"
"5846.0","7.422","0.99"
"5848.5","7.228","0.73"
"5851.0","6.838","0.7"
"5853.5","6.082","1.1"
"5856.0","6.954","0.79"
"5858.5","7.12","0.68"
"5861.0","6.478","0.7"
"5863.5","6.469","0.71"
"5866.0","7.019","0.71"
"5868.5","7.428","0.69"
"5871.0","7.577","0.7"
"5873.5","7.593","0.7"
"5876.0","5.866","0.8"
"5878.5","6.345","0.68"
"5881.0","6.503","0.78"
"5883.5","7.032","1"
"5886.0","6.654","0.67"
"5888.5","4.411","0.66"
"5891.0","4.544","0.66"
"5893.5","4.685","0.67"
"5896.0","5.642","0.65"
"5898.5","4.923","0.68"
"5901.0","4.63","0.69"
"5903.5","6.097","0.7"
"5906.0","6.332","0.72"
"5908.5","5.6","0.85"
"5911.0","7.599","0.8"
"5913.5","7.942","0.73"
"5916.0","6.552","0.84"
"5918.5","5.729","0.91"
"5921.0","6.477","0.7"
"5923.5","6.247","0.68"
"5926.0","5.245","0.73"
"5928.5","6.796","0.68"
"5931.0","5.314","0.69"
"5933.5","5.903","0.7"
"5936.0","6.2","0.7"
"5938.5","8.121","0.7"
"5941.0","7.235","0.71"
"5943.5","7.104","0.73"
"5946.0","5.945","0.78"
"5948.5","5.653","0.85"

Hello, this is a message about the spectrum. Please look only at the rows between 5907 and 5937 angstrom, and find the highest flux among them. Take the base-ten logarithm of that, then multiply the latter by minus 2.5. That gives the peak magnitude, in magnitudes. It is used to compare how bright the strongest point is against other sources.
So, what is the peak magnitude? -2.25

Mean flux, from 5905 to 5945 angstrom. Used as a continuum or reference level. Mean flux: 6.52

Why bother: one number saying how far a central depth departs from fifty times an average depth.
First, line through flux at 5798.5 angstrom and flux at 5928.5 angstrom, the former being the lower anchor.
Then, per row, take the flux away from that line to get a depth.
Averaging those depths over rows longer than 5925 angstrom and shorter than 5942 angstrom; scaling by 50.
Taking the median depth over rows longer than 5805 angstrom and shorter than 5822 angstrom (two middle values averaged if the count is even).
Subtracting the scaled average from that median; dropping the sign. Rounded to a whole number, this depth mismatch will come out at 19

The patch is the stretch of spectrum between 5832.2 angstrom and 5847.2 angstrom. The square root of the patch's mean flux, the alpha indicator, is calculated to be 2.625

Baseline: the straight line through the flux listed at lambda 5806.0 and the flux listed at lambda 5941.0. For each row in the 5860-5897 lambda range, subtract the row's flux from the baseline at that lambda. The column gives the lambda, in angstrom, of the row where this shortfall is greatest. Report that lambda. 5888.5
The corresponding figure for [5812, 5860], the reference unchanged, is 5818.5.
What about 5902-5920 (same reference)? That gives 5908.5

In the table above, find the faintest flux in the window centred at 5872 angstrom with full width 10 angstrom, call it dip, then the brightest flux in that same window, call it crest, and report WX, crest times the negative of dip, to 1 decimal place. -44.5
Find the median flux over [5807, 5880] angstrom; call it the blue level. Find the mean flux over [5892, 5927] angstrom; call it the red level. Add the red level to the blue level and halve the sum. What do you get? 6.39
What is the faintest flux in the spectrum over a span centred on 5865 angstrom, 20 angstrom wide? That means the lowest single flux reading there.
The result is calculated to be 6.469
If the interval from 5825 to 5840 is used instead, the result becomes 6.381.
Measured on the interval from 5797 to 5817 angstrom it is 5.519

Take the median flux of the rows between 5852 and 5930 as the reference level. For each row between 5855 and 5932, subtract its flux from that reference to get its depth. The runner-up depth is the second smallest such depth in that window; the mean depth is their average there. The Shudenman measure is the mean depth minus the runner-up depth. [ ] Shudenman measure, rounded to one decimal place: 1.3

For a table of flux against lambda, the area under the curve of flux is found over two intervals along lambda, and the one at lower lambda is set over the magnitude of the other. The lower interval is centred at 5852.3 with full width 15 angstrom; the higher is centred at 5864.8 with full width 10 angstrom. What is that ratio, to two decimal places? 1.52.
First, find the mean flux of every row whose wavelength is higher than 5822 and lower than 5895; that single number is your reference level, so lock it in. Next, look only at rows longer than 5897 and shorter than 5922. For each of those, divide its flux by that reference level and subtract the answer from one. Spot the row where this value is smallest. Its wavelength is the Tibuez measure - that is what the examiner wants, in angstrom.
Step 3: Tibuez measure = 5913.5 angstrom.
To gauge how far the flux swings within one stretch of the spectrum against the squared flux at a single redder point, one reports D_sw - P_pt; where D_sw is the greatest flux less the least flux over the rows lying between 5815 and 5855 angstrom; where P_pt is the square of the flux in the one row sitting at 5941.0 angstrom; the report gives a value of -50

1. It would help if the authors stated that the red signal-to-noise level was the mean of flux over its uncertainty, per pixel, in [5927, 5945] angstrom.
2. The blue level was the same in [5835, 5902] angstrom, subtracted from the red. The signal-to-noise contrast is 0.7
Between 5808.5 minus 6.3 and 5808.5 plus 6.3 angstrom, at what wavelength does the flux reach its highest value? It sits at 5806.0 angstrom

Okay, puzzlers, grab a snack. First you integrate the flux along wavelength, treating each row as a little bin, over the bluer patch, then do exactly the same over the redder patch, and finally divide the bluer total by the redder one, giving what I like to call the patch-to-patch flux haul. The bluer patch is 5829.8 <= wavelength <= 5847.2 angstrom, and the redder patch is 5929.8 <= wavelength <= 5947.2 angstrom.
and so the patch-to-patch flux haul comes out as 1.1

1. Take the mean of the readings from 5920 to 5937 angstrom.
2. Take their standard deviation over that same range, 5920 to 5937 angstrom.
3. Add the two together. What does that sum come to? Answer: 6.6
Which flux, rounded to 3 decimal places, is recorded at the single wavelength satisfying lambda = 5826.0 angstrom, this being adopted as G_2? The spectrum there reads 7.662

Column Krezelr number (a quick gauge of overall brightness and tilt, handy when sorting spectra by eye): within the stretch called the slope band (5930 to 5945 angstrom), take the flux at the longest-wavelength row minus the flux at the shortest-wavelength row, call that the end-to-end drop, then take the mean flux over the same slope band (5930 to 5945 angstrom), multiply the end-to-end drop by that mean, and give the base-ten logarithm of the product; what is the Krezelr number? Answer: 1.1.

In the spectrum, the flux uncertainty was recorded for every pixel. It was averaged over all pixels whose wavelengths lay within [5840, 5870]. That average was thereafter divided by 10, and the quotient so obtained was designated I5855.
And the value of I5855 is 0.0767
